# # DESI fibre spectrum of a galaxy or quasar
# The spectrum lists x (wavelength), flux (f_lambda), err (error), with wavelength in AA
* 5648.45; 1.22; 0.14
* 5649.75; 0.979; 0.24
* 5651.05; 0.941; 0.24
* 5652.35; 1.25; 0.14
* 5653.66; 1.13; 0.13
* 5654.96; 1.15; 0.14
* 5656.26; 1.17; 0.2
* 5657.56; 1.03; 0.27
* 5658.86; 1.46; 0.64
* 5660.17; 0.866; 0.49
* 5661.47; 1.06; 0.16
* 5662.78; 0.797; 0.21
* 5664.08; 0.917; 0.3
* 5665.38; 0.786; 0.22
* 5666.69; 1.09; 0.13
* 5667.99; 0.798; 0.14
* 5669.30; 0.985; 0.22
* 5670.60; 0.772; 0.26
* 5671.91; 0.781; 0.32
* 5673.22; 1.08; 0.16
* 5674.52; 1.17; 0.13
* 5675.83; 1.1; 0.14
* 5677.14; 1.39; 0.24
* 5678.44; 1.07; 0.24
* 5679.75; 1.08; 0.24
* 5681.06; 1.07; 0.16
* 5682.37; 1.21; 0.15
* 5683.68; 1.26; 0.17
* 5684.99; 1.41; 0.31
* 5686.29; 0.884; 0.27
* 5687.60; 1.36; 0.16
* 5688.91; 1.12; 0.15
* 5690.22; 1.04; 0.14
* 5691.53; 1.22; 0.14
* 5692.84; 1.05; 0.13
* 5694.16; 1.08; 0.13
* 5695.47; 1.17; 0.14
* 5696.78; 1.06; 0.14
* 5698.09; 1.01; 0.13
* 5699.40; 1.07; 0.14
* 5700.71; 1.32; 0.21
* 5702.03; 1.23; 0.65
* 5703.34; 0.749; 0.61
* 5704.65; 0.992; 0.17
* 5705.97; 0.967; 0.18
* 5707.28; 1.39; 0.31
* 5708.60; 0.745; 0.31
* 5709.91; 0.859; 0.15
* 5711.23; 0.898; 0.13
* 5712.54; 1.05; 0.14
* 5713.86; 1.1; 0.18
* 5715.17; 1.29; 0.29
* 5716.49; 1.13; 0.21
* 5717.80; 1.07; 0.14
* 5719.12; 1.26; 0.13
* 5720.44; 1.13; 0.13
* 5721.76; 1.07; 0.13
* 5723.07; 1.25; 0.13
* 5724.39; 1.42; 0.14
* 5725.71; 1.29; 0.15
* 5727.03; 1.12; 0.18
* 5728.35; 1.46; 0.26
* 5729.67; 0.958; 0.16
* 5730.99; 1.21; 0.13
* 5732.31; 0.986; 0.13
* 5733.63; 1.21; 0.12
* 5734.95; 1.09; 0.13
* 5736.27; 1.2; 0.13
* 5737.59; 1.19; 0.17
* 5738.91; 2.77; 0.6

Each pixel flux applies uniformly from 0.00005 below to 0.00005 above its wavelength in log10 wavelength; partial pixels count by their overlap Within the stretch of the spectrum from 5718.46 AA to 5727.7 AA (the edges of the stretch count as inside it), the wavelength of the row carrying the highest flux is 5724.39 AA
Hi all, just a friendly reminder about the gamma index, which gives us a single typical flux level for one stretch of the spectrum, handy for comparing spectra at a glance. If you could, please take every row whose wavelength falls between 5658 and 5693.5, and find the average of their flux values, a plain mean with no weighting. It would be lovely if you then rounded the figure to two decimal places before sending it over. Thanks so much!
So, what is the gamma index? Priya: 1.07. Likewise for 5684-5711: 1.09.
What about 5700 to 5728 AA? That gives 1.11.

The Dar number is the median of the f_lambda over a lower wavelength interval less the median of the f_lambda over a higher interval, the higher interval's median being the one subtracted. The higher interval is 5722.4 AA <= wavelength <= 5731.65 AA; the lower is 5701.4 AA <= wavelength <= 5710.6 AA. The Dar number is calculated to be -0.3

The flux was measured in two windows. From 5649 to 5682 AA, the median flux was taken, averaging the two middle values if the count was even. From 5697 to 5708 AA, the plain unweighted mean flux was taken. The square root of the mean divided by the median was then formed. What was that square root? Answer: 1.01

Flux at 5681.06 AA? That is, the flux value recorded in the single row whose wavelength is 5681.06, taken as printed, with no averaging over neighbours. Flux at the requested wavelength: 1.07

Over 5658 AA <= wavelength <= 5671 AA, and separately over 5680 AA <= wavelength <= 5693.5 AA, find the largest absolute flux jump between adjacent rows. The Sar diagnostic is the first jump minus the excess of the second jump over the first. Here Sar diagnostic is 0.66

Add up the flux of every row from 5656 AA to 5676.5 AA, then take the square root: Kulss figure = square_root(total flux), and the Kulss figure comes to 3.98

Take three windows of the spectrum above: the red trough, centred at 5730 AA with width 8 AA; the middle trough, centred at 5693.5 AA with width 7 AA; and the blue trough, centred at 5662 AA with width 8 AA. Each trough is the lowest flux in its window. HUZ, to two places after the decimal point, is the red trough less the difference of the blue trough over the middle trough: 1.21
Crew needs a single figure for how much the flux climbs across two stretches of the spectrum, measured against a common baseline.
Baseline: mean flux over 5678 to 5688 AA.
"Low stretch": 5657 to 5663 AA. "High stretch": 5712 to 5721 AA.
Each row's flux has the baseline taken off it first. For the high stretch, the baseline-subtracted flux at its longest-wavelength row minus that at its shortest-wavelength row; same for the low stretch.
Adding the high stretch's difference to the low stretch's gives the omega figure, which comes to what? -0.2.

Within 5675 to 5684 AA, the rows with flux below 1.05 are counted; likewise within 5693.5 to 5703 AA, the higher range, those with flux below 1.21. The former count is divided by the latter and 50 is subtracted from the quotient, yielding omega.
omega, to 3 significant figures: -50.0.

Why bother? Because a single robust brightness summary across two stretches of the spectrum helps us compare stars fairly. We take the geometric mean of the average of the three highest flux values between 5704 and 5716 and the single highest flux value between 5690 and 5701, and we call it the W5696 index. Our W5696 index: 1.29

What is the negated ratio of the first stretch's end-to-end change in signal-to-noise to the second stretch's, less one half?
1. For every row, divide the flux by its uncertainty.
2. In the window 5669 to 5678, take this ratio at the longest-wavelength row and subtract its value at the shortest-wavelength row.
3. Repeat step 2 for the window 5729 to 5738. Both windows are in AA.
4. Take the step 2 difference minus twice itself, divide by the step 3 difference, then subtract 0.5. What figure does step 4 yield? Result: -1.8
